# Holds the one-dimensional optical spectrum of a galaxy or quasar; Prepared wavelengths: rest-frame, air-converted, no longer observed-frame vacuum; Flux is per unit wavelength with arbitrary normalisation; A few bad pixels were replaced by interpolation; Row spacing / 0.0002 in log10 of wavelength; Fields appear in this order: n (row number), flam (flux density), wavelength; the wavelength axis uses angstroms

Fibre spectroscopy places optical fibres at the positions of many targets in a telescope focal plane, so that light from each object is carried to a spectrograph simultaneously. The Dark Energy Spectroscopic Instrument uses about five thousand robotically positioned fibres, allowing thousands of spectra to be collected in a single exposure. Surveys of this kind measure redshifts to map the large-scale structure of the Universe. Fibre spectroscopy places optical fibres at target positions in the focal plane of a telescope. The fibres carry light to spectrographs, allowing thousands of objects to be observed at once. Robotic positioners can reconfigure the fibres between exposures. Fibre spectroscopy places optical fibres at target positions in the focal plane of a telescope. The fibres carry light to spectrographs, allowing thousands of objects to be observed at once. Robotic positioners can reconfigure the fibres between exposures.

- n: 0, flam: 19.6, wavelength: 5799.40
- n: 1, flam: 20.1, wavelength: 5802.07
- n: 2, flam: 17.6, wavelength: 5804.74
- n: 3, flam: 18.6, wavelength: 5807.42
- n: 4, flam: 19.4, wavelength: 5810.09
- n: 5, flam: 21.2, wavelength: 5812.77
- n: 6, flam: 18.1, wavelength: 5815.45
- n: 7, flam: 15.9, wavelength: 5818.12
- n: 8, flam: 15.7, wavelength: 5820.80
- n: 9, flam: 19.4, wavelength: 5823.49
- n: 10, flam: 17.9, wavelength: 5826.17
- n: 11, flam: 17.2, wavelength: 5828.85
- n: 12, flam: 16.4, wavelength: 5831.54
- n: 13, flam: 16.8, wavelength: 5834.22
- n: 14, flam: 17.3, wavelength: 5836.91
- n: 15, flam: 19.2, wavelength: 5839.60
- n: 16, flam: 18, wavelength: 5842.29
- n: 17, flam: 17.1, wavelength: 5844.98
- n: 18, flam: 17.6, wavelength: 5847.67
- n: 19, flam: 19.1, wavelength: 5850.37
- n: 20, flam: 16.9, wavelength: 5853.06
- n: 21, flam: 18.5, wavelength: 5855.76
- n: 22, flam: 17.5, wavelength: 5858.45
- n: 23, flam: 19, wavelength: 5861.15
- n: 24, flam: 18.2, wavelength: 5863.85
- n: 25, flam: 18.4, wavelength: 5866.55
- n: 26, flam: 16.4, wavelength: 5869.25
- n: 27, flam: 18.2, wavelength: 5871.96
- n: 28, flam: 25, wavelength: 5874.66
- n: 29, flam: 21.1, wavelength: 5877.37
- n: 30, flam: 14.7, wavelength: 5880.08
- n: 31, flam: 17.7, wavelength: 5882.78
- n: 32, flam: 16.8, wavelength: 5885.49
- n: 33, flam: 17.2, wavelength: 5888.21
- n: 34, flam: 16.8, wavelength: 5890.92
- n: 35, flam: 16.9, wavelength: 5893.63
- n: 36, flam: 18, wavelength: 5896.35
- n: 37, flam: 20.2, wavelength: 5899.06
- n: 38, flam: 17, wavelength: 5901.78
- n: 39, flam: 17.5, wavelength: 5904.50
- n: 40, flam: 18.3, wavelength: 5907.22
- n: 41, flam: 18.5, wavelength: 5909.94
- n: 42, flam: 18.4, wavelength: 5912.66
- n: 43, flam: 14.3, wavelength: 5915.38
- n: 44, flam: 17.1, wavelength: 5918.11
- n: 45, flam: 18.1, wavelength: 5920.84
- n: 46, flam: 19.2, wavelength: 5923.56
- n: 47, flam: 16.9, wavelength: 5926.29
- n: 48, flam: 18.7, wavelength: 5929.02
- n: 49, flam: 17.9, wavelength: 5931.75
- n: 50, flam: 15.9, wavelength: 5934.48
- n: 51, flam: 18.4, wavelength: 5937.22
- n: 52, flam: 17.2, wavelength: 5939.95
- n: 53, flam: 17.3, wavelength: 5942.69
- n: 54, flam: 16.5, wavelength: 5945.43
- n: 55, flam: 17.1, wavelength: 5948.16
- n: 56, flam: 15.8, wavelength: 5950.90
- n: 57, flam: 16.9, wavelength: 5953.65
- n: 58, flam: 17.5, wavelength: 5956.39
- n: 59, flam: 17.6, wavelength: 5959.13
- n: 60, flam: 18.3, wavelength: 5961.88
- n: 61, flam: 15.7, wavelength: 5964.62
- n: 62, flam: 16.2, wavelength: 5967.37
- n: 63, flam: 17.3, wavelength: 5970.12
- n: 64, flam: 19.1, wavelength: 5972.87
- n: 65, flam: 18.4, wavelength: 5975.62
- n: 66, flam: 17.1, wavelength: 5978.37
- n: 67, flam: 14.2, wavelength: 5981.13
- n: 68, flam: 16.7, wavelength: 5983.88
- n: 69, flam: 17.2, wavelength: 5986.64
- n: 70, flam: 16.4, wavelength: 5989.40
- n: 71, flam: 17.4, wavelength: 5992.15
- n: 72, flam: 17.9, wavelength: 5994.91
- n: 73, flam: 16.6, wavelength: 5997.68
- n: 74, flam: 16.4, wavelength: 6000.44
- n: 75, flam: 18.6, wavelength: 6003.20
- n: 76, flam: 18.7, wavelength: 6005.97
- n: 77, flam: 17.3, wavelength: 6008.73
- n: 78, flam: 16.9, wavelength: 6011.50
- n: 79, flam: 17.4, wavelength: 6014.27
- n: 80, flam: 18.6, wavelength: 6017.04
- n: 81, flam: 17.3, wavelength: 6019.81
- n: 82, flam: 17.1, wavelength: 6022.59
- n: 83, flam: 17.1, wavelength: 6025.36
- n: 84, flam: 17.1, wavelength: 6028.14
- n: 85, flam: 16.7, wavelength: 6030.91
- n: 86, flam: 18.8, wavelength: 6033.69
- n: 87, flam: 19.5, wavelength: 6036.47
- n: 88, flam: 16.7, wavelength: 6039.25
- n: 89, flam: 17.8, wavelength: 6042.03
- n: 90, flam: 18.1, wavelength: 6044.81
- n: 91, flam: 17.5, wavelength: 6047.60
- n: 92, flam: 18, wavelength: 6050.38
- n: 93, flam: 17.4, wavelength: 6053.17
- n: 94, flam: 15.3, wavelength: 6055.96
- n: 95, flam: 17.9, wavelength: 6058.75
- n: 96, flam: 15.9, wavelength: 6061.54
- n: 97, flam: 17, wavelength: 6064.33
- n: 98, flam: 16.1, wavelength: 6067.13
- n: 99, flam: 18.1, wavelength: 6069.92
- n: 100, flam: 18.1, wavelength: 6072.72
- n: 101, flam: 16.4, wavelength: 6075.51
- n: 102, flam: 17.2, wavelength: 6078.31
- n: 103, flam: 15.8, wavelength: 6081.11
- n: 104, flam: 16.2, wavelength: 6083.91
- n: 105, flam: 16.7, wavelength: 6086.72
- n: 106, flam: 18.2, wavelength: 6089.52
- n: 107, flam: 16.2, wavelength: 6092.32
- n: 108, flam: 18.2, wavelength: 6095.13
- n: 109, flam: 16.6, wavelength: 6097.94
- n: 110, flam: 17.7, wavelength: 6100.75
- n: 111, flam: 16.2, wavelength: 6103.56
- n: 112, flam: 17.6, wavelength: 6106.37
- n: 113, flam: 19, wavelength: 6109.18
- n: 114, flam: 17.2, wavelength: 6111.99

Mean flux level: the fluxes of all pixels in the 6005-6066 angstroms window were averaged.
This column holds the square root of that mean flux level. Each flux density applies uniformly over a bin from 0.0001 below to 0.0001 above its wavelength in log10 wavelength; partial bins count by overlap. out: 4.18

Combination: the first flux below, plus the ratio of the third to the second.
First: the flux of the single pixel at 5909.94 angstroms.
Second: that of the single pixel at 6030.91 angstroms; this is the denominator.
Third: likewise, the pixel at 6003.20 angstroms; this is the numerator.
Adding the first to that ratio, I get 19.6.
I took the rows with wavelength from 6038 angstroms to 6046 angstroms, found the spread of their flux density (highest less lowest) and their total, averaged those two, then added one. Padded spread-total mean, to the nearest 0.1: 28.0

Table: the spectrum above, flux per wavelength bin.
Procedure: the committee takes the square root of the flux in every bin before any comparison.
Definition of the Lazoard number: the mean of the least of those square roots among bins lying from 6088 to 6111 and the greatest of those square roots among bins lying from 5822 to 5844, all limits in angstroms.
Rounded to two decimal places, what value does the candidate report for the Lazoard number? 4.21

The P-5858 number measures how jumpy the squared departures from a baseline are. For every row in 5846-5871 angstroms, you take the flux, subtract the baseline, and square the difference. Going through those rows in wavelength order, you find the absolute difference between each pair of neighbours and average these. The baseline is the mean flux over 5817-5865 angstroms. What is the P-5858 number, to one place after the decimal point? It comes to 1.1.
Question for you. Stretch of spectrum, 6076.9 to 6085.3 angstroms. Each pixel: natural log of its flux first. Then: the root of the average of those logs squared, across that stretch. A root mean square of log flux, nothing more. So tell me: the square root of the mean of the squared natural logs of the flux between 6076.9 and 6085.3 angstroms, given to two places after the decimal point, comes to 2.80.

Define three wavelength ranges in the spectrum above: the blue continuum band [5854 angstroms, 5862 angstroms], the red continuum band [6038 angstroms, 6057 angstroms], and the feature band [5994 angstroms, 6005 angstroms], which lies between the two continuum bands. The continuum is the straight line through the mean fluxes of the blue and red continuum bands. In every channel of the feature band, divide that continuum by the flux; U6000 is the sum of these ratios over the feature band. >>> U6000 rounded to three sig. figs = 4.05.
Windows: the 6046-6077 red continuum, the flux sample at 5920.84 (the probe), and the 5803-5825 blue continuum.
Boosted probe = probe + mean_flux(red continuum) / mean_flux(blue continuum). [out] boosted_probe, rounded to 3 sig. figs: 19.0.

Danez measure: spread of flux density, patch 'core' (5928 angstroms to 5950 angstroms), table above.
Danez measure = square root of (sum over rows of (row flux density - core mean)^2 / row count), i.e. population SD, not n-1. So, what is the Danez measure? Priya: 0.9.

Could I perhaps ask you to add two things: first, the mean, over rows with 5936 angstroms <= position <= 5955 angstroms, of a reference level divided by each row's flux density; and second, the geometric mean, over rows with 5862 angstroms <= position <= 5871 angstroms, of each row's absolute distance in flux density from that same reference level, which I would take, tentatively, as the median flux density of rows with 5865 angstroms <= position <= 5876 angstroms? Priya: 1.3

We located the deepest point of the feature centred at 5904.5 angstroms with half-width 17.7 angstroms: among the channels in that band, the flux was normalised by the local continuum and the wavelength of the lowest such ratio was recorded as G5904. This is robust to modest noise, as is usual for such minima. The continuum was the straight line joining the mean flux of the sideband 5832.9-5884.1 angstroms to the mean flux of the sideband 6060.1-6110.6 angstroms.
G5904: 5915.38 angstroms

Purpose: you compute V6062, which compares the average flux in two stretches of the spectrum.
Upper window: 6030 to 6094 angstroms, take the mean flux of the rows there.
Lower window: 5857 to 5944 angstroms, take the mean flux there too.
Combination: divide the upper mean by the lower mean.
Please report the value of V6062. 0.961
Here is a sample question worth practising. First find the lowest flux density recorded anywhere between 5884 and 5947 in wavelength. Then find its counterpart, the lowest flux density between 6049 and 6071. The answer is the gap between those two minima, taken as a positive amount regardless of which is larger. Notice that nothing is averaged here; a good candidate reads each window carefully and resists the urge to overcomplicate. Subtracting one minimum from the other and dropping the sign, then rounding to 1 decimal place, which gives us 1.0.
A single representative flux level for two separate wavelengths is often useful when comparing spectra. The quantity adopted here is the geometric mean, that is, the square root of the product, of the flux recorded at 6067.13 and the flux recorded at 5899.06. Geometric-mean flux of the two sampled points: 18.0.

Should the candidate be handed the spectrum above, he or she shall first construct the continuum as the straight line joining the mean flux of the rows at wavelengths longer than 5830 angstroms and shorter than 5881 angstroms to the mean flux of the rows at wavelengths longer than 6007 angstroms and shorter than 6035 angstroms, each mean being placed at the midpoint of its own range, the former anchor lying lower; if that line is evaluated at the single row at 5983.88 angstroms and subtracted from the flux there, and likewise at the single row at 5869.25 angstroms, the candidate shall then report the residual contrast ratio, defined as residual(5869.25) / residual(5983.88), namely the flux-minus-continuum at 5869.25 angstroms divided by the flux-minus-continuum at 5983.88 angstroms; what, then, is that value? 1.9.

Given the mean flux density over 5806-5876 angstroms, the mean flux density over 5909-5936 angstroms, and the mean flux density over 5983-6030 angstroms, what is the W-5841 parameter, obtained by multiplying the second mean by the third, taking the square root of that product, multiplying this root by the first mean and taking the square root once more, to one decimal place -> 17.8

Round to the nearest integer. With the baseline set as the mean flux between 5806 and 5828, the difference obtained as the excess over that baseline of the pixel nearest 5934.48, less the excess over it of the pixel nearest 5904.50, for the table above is -2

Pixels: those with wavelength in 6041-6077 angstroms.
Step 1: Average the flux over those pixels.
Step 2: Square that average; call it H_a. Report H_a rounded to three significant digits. 296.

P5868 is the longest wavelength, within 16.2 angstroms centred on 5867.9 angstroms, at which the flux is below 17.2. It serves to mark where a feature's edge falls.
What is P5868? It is 5869.25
